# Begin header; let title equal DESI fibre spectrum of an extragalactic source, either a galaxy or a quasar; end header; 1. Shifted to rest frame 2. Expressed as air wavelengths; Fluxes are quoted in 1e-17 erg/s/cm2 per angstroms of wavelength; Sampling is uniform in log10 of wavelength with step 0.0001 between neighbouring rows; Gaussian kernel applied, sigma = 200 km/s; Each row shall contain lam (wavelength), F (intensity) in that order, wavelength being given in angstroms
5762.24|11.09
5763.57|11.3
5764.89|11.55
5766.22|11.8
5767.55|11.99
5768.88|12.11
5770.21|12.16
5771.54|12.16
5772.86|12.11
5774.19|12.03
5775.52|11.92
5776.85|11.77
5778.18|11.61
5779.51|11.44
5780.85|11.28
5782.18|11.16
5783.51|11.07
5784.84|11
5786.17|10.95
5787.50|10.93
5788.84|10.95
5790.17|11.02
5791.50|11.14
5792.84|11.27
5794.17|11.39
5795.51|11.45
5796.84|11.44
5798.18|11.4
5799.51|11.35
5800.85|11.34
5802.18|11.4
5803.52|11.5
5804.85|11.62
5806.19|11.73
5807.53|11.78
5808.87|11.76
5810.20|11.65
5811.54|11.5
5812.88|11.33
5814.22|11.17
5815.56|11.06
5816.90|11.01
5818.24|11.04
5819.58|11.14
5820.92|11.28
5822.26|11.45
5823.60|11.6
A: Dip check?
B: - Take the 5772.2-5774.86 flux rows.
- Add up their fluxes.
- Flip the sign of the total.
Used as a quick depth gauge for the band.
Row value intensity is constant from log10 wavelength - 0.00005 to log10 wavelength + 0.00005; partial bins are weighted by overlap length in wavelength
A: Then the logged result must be -24.1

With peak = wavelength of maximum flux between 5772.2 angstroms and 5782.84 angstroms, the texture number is 5772.86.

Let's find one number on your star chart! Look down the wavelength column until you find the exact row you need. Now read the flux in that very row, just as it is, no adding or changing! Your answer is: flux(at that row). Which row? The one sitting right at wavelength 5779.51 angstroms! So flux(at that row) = 11.44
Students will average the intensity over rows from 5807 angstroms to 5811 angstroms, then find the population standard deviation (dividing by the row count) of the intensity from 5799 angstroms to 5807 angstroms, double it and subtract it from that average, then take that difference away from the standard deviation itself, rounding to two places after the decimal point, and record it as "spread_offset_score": -11.30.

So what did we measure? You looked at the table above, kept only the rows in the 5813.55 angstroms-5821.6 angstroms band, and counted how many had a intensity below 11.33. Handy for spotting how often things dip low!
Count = 6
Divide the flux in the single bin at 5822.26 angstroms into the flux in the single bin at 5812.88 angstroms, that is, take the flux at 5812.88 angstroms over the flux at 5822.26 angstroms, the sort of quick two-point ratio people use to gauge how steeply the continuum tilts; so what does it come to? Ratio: 0.99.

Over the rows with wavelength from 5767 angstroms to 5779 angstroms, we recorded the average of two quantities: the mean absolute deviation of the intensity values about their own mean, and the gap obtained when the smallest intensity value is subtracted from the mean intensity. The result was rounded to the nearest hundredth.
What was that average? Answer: 0.26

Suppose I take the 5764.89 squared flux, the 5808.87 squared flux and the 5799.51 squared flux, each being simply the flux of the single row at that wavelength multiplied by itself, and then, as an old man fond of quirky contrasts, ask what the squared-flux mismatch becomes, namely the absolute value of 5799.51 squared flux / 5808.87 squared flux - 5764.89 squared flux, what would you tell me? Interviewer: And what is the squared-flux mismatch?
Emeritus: 132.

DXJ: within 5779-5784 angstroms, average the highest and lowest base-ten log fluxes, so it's 1.05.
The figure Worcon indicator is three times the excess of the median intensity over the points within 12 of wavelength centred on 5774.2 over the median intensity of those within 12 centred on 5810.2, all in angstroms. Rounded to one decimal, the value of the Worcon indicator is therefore 1.2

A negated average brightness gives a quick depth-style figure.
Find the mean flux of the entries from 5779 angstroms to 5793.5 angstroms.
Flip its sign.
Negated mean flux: -11.1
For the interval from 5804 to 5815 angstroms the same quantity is -11.6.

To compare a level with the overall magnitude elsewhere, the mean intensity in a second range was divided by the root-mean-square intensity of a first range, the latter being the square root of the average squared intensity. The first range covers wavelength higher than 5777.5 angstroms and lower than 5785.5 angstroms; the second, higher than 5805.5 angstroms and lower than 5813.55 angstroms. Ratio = 1.03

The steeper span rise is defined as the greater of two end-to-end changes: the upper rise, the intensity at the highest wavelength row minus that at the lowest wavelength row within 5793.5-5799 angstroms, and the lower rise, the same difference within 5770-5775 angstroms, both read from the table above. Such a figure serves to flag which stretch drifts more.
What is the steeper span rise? 0.0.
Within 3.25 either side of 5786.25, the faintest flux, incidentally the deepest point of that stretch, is 10.93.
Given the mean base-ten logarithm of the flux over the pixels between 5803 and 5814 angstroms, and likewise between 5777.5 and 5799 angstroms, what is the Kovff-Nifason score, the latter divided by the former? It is 0.99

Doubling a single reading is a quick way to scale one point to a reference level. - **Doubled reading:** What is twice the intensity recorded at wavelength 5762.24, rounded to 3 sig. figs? 22.2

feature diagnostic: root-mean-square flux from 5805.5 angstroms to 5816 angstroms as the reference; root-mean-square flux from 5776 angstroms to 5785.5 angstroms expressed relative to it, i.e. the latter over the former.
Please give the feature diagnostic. 0.99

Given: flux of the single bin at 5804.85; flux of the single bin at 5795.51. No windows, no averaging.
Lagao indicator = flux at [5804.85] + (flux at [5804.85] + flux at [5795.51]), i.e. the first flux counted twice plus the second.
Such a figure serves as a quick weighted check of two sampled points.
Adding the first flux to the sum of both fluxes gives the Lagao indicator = 34.7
